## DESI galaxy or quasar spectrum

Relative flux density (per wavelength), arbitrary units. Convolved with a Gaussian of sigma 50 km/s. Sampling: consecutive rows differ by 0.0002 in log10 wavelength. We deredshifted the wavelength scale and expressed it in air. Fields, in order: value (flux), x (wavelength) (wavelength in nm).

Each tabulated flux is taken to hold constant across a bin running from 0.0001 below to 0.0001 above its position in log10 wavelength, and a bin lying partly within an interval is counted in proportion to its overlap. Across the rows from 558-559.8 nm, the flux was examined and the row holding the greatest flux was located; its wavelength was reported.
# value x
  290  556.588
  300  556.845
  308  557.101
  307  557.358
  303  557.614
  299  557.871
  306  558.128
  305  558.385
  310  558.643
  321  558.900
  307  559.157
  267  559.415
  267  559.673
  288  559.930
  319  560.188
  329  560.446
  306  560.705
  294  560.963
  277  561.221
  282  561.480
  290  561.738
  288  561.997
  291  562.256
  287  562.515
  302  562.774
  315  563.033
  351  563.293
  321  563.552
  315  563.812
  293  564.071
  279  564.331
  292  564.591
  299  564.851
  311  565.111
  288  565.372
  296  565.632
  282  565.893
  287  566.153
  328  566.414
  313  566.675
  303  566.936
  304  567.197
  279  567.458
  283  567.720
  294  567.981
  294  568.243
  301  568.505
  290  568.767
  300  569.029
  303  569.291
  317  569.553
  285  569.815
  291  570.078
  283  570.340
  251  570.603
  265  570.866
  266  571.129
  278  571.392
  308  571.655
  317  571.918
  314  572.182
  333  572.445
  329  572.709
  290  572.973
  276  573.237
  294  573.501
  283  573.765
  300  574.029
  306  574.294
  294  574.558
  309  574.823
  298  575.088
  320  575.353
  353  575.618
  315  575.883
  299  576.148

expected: 558.900 nm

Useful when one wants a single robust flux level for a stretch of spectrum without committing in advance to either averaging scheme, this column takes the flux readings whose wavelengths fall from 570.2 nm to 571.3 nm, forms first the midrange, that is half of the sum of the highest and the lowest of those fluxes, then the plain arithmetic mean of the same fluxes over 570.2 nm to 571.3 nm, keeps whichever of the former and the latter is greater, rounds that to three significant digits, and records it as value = 267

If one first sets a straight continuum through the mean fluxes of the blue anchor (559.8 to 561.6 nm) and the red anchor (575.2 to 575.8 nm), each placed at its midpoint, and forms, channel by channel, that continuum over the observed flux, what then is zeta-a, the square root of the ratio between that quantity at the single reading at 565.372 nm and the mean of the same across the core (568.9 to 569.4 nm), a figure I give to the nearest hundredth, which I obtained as 1.01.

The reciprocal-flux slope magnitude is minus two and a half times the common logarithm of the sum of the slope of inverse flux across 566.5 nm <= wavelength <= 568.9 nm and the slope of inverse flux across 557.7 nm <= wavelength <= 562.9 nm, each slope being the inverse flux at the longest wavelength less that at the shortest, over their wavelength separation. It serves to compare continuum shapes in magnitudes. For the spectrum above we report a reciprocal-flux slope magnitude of 9.9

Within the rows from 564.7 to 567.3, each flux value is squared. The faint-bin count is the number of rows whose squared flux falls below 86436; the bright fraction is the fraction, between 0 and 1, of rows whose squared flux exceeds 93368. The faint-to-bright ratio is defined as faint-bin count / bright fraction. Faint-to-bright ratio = 10.0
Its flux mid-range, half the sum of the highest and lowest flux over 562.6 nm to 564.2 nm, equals 322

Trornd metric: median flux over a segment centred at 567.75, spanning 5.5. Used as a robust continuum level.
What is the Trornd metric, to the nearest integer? 294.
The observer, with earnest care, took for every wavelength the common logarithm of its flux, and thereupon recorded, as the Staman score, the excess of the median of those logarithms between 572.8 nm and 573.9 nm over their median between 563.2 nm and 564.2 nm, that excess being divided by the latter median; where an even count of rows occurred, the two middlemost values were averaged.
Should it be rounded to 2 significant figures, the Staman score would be -0.018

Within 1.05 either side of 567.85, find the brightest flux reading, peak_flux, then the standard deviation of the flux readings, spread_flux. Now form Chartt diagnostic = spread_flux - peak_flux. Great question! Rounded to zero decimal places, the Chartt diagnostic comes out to -295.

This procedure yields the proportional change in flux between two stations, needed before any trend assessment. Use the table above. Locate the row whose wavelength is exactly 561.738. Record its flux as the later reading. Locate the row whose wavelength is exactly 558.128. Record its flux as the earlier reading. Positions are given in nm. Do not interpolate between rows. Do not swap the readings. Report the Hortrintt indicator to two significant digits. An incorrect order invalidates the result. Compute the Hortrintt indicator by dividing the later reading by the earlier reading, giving 0.95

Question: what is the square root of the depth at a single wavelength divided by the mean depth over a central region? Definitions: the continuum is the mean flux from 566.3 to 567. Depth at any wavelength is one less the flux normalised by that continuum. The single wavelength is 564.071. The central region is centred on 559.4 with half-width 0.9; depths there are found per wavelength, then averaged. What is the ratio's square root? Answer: 1.1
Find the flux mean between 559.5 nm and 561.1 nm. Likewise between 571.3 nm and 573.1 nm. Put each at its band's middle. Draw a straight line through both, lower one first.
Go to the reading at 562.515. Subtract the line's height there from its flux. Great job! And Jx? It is -15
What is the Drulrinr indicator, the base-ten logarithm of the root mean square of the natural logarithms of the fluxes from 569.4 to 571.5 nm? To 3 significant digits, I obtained 0.751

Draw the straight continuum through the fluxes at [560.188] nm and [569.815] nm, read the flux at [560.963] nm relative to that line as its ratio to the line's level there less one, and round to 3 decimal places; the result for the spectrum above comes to -0.070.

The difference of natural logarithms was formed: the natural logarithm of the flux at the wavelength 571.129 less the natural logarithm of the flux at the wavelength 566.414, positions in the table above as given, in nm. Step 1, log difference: -0.21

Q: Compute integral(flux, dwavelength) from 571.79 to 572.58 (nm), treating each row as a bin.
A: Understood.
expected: 254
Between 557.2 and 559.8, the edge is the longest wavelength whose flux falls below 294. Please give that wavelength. 559.673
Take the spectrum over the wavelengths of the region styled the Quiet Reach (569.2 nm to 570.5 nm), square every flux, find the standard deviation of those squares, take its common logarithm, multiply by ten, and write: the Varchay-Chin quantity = 39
